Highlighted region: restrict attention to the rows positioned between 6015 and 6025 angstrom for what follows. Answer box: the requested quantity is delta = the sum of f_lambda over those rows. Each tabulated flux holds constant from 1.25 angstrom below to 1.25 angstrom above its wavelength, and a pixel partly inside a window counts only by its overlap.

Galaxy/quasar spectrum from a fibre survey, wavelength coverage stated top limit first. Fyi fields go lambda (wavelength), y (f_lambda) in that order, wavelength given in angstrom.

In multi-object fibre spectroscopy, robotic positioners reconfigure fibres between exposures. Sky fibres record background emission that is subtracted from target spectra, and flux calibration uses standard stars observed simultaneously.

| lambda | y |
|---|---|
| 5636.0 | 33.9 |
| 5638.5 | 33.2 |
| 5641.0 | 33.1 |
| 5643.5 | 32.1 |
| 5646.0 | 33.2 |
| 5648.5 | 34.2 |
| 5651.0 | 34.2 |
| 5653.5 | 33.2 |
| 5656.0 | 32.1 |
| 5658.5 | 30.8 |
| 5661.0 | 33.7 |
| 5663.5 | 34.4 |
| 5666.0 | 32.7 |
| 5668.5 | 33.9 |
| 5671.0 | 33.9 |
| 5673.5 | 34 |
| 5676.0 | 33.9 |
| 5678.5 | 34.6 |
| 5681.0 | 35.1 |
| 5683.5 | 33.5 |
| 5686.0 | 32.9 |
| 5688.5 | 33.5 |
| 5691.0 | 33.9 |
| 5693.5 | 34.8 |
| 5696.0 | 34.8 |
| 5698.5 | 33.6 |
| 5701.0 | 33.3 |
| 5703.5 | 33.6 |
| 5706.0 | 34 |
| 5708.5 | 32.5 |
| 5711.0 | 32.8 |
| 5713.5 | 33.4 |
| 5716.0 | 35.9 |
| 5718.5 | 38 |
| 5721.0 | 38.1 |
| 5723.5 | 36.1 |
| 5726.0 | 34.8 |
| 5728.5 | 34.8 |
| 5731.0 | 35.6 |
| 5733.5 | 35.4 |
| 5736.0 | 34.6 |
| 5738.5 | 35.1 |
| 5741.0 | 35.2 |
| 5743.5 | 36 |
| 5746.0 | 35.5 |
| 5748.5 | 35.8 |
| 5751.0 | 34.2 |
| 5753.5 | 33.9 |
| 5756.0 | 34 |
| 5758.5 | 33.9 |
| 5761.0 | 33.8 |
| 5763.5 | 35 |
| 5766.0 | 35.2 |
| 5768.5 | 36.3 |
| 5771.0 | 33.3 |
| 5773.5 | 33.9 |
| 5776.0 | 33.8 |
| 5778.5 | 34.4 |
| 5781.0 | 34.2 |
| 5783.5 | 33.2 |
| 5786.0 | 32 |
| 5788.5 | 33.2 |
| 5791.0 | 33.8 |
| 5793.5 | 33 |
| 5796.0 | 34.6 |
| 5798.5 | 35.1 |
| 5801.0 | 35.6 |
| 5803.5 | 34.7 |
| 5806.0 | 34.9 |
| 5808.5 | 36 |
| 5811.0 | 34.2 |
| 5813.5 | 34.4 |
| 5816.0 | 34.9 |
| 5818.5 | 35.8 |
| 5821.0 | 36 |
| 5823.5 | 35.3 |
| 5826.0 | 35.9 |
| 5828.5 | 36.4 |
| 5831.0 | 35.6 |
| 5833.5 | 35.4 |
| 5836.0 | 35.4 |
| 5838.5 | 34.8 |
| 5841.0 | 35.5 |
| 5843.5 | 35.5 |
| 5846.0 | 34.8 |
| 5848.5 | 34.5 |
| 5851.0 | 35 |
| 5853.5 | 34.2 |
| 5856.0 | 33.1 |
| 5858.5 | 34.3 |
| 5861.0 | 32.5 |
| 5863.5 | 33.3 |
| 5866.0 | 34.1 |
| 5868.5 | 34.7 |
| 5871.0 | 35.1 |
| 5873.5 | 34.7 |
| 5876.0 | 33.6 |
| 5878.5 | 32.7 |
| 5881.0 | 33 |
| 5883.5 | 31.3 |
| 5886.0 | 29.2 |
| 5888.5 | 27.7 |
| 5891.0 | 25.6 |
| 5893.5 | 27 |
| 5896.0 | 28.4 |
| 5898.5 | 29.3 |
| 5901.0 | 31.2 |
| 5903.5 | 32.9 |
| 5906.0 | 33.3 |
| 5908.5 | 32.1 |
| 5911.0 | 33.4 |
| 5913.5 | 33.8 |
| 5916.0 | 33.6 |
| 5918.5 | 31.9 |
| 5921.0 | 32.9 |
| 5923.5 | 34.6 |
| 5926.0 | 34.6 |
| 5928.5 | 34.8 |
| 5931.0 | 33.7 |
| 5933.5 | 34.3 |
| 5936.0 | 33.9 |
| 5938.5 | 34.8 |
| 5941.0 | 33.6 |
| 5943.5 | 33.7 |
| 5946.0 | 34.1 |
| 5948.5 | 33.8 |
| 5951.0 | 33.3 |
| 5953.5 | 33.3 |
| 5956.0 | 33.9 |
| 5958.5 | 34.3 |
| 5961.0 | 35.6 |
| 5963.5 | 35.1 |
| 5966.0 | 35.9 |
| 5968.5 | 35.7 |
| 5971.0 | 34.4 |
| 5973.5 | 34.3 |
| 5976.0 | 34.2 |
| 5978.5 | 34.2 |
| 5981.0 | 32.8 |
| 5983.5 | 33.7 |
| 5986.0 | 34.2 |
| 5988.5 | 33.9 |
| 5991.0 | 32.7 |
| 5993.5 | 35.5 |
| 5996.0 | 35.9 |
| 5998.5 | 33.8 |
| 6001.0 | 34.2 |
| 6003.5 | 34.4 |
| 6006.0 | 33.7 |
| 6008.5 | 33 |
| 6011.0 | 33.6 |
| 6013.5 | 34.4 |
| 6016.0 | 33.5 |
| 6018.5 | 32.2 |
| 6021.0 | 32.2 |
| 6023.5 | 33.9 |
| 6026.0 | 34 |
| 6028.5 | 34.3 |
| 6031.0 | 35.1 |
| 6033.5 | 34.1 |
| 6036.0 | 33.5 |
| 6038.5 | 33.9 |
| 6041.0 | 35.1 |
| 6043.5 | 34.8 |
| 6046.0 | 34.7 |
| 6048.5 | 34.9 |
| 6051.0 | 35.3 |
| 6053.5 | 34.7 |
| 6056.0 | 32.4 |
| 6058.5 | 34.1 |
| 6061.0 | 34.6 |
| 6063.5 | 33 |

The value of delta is 132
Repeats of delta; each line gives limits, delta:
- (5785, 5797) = 167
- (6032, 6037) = 68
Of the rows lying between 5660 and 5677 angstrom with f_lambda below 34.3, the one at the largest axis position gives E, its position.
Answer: 5676.0 angstrom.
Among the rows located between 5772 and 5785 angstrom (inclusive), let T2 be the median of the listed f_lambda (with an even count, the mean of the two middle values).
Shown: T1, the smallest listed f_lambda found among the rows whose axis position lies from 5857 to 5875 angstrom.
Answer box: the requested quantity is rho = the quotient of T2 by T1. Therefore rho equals 1.04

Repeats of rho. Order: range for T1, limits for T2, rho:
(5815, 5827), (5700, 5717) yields 0.96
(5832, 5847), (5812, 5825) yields 1.01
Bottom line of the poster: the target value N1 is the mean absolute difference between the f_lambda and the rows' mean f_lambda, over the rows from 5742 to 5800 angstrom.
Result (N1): 0.83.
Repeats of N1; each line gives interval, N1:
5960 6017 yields 0.72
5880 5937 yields 2.18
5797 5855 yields 0.51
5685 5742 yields 1.12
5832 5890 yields 1.45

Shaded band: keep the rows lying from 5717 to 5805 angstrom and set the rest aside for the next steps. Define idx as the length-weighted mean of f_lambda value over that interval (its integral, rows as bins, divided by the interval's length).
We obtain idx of 34.7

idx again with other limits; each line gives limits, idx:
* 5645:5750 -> 34.3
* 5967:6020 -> 34.0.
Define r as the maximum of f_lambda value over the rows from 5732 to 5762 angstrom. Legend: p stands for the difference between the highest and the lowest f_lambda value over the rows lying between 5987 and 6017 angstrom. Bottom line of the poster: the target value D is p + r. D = 39.2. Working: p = 3.2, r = 36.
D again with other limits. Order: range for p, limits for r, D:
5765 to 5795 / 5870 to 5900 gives 39.4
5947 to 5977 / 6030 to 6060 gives 37.9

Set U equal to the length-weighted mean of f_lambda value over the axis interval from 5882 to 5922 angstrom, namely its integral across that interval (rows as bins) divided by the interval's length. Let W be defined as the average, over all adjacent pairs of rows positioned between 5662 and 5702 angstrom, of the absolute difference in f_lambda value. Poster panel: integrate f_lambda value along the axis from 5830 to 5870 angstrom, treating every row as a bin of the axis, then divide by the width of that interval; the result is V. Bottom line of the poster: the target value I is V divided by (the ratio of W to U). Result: 1615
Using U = 30.9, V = 34.5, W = 0.66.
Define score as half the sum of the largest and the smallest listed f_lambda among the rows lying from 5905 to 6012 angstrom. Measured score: 33.9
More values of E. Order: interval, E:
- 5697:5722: 5713.5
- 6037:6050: 6038.5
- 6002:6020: 6018.5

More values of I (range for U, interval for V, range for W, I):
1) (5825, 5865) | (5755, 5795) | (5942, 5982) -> 2240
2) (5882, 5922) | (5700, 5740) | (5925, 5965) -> 1899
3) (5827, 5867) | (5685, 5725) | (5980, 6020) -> 1298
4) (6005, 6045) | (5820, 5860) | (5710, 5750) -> 1413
